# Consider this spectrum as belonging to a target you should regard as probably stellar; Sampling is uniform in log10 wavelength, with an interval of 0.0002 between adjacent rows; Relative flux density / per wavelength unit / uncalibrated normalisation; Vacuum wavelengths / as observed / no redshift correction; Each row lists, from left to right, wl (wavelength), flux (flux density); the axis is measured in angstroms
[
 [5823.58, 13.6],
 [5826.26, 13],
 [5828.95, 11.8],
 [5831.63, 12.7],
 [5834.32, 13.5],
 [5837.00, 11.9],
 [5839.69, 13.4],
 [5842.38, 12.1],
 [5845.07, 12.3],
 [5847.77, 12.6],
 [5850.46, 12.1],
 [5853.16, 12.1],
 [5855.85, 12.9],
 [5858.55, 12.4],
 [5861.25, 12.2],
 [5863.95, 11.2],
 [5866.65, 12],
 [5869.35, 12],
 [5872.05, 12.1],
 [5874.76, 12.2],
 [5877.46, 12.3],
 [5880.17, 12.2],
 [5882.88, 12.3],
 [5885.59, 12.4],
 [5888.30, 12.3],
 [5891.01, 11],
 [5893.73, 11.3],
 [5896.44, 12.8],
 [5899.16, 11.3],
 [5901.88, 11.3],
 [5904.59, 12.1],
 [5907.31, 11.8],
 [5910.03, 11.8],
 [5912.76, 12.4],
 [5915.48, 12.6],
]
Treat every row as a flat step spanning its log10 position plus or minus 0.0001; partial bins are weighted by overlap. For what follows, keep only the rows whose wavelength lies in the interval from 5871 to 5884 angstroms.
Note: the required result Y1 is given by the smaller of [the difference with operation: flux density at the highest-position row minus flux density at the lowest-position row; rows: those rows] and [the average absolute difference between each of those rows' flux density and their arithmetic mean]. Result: 0.1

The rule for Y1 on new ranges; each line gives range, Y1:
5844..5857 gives 0.3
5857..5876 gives -0.2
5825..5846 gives -0.7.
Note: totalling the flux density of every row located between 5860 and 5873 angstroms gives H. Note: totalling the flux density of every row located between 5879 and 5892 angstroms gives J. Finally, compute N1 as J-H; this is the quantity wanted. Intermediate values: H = 59.5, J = 60.2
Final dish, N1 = 0.7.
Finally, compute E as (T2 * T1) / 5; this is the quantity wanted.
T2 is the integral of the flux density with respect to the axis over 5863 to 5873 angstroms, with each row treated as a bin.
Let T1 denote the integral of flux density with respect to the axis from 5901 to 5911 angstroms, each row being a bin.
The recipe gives 2791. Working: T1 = 118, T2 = 118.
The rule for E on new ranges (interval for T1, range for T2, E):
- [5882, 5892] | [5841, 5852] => 3245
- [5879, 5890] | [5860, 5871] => 3520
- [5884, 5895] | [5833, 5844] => 3621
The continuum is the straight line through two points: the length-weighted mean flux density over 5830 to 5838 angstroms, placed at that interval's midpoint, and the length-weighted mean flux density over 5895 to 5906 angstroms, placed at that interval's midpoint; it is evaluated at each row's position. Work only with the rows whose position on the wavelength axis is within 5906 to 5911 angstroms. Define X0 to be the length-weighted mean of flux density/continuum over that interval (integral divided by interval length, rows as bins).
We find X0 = 1.002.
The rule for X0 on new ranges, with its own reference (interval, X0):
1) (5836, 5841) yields 1.003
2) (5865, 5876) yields 0.983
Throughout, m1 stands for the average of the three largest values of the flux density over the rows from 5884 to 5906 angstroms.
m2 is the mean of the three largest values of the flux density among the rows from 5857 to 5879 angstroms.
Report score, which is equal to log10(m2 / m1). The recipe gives -0.01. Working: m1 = 12.5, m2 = 12.3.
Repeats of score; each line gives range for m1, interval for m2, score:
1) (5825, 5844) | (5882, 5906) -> -0.03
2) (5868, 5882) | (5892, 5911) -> 0.00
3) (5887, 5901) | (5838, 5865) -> 0.03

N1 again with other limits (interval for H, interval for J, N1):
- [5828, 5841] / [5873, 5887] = -1.9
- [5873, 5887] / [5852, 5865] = -0.6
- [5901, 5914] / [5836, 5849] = 2.9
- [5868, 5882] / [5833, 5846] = 2.4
